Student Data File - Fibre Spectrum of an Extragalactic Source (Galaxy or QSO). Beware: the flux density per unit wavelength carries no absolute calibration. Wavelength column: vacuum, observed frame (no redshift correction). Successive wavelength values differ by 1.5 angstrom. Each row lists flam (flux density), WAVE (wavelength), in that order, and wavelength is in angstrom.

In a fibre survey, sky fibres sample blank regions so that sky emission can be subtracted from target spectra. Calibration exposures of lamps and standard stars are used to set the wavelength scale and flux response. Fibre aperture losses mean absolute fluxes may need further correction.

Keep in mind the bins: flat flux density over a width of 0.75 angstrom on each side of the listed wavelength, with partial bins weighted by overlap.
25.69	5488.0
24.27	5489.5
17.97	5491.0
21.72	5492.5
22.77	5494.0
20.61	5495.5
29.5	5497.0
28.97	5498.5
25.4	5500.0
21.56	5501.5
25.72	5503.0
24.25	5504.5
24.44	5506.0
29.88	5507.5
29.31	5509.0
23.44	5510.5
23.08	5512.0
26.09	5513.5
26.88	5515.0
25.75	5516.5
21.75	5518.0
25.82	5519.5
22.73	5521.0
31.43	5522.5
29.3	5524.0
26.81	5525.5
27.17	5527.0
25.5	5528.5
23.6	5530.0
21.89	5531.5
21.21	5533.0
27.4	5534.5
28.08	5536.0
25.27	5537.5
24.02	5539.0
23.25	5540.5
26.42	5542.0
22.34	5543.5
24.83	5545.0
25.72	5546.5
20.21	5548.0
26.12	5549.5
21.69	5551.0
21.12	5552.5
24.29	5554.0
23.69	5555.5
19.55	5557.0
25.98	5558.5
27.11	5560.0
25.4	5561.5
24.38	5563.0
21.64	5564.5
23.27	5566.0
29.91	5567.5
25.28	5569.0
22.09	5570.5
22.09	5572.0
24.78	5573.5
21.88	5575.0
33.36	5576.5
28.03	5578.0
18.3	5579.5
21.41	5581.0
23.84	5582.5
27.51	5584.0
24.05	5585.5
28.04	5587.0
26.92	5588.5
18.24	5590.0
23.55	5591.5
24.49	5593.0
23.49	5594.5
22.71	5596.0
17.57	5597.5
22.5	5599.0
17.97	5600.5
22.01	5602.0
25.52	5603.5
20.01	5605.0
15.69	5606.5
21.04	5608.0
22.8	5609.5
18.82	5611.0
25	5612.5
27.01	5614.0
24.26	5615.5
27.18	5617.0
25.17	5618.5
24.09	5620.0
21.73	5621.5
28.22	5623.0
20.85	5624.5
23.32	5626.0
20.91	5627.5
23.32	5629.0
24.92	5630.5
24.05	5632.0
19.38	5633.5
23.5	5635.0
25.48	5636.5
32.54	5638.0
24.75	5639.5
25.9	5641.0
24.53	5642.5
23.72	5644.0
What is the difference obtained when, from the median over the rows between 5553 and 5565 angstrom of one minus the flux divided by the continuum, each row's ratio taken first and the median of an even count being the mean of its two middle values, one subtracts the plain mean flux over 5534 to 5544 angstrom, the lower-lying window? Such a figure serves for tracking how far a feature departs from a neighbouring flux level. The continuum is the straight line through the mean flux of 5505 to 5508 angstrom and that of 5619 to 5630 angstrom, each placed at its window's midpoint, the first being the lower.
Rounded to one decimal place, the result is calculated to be -25.2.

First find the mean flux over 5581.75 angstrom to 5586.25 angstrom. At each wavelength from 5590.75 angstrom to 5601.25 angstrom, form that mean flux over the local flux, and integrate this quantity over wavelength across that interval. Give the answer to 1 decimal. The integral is 12.3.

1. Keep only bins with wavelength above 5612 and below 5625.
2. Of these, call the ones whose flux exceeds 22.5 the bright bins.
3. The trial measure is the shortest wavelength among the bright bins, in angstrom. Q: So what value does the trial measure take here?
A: 5612.5 angstrom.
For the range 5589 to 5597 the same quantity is 5591.5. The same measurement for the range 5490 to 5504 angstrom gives 5494.0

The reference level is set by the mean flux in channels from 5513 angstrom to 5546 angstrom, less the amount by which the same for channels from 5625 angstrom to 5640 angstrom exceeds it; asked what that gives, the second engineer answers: 26.5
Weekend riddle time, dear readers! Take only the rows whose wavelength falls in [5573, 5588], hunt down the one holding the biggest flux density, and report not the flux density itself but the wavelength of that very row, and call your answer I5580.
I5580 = 5576.5 angstrom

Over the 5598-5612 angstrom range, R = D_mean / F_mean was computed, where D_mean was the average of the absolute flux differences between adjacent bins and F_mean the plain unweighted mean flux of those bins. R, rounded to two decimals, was 0.20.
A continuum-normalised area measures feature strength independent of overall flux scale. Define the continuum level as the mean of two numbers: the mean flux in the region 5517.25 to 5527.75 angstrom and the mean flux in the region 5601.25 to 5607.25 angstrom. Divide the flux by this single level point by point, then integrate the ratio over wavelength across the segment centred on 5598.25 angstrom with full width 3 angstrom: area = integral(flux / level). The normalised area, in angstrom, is 2.54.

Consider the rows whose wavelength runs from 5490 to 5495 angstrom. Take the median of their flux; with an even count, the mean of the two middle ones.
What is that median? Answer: 21.7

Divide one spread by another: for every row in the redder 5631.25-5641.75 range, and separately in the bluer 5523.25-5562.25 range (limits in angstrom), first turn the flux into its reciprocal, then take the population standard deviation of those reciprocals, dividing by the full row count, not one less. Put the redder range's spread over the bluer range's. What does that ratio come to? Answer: 1.3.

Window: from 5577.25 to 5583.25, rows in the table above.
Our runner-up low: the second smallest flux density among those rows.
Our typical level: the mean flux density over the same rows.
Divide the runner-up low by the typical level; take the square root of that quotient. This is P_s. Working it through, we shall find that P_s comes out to 0.97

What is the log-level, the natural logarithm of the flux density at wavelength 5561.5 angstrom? 3.23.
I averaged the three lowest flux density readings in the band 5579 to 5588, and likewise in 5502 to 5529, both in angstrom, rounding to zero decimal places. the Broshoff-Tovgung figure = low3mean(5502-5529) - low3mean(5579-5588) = 1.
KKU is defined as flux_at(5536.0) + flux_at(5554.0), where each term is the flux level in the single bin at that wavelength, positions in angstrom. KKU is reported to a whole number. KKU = 52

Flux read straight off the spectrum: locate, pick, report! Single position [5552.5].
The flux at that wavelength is 21.12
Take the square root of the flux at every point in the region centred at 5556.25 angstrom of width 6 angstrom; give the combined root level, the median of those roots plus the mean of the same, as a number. 9.7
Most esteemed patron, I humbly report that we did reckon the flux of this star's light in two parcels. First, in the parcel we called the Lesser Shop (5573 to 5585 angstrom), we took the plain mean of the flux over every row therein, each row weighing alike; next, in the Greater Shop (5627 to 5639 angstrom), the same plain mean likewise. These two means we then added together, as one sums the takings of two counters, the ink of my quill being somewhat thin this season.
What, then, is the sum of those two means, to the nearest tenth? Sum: 49.2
